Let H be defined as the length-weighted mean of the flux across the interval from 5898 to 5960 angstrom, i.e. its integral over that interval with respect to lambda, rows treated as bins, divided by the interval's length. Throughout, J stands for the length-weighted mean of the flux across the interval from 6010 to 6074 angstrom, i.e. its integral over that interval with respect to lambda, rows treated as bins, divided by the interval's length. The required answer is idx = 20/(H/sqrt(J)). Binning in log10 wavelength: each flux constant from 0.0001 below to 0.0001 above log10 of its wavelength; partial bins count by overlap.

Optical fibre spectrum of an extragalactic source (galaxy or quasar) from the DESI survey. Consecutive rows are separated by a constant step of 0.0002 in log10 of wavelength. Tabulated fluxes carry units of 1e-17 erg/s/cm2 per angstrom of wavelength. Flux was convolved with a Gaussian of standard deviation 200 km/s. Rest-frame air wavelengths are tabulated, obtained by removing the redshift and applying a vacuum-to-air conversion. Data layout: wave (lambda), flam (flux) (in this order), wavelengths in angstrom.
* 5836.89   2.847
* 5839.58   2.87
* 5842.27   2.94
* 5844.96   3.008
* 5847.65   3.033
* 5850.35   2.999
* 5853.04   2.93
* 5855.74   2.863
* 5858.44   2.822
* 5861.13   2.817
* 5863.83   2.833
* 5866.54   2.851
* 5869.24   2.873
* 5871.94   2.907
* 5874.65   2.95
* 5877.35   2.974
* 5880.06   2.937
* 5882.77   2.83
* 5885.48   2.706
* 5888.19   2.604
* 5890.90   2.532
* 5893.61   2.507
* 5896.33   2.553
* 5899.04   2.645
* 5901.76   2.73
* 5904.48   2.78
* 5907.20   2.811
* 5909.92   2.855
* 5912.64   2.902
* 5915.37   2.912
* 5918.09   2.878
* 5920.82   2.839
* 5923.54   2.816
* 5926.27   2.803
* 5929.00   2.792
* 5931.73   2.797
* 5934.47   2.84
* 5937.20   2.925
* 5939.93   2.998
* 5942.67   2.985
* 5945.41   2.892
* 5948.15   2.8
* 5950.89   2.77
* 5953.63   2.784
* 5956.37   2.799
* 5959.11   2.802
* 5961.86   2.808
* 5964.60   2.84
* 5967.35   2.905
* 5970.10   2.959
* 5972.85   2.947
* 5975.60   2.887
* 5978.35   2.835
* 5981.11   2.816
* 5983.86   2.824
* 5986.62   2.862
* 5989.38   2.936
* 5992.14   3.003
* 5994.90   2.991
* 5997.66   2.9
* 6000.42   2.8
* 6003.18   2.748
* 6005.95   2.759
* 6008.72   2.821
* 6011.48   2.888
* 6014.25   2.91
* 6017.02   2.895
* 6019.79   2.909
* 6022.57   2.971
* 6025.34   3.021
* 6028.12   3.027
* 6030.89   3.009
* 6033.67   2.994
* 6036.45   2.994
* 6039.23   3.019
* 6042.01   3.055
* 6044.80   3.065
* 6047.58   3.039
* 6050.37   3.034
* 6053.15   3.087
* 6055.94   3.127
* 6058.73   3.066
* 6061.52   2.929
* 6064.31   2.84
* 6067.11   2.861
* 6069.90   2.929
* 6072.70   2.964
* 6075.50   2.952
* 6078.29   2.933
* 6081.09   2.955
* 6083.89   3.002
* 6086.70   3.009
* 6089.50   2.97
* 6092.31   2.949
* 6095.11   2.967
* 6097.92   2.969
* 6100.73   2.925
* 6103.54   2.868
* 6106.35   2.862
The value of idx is 12.2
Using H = 2.83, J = 2.98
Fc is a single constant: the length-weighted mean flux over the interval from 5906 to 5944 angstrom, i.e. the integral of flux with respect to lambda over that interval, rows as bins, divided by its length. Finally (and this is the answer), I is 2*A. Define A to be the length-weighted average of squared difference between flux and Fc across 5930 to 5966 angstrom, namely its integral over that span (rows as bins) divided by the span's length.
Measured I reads 0.0116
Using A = 0.0058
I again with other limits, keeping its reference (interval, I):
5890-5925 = 0.0638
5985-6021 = 0.0118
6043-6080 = 0.0427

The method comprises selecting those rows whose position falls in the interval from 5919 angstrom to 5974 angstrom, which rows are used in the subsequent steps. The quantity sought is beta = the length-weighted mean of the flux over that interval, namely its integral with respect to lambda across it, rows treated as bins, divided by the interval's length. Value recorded 2.855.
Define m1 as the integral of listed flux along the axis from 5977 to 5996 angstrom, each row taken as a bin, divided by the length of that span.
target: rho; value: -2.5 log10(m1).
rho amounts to -1.15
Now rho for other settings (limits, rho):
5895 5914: -1.10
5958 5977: -1.15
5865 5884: -1.16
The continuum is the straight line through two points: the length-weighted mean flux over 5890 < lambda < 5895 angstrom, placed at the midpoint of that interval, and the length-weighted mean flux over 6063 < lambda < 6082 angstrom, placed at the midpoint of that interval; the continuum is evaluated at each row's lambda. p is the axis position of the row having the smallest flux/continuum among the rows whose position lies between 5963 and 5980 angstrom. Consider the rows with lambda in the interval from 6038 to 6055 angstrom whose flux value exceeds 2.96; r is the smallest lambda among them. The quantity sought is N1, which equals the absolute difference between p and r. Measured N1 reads 60.9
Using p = 5978.35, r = 6039.23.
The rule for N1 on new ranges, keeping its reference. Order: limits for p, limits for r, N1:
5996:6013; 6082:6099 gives 80.7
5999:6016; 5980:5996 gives 11.0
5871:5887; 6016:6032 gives 137.1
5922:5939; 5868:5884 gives 54.4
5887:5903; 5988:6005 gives 98.5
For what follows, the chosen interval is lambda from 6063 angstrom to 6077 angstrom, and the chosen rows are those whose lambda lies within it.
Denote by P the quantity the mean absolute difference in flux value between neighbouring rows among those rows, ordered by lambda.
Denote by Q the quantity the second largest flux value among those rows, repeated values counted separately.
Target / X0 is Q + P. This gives 2.99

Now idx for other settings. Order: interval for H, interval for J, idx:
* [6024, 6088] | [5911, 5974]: 11.3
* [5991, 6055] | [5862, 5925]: 11.3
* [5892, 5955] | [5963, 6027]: 12.1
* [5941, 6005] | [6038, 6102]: 12.1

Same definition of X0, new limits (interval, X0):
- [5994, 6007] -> 2.96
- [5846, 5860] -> 3.05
